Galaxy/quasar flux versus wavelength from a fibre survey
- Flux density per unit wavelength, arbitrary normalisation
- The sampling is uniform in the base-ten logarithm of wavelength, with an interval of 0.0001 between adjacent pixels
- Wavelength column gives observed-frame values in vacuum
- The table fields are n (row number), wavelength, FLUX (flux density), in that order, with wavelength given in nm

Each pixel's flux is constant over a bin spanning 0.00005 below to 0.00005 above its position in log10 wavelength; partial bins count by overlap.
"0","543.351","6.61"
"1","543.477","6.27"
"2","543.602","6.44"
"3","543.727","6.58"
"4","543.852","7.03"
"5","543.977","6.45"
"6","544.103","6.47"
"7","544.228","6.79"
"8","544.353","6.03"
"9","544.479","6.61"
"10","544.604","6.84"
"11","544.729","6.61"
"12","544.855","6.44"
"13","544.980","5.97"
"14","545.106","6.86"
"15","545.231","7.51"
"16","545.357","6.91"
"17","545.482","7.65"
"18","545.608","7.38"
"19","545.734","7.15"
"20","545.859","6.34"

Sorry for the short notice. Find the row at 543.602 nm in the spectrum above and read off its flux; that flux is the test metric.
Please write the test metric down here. 6.44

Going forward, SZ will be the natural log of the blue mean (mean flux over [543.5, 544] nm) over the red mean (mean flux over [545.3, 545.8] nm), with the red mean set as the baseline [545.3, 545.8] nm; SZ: -0.09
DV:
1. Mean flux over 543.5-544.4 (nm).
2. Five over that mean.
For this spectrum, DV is 0.764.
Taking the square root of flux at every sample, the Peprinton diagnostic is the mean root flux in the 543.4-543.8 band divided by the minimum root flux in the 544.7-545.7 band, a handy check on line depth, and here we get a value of 1.04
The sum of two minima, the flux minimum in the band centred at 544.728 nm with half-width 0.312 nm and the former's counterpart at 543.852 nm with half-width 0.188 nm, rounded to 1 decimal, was 12.4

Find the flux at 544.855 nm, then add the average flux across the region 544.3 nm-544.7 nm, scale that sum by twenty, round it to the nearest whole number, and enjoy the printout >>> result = 259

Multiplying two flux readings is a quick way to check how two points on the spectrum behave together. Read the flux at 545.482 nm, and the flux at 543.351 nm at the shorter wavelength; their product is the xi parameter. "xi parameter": 50.6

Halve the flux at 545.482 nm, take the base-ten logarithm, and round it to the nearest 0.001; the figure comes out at 0.583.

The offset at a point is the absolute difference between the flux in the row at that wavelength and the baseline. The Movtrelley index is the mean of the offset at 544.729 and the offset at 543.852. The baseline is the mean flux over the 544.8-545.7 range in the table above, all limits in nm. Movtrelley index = 0.21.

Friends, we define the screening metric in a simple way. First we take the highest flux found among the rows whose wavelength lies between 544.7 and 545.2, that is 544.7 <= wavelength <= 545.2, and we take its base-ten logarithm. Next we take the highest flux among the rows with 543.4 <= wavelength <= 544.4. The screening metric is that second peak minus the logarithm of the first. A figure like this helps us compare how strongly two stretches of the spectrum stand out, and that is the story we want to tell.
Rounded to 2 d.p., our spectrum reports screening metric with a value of 6.19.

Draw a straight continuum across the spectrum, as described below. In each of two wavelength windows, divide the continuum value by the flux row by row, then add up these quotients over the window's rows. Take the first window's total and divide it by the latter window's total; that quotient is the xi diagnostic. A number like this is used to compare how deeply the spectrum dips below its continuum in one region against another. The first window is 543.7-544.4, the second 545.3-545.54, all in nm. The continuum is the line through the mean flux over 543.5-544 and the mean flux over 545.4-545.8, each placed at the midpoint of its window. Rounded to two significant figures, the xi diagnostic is 3.1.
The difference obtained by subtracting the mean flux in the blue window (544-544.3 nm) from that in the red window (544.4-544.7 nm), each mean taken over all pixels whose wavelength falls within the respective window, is 0.1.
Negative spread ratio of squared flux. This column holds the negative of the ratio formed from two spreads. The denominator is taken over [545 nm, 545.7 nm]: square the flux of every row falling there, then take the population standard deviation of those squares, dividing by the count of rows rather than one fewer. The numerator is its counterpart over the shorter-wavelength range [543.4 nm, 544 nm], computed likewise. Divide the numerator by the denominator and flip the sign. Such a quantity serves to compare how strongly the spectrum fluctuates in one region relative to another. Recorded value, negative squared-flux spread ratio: -0.74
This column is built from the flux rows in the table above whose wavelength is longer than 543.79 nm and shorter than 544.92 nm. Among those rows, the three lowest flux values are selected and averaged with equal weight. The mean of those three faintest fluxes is 6.31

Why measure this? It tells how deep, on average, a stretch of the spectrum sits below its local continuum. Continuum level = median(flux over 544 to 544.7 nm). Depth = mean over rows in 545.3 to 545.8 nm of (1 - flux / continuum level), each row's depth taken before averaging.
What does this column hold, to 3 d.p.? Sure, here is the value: -0.100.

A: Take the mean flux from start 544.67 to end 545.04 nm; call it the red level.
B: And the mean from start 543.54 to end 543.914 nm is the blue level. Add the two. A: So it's 13.0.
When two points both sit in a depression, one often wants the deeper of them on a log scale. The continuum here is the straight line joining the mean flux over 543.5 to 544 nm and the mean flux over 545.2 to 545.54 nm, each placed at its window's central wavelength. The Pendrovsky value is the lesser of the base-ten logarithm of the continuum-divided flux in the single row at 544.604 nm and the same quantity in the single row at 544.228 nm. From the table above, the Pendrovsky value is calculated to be -0.010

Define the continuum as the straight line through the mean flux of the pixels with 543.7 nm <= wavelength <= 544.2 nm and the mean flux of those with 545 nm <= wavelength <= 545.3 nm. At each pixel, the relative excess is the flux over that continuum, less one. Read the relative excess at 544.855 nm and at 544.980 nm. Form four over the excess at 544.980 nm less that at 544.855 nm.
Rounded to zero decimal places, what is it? -55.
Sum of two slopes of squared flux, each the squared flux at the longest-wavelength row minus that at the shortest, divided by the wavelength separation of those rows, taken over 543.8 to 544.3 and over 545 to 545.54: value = 22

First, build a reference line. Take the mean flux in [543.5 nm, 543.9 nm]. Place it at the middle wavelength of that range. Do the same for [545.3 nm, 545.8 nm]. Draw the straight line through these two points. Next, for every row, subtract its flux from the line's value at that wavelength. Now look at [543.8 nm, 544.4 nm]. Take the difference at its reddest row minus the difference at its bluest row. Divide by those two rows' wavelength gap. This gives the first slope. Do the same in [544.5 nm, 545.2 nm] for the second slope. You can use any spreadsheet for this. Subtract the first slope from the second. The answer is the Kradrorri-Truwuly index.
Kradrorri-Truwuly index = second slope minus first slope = -2.0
